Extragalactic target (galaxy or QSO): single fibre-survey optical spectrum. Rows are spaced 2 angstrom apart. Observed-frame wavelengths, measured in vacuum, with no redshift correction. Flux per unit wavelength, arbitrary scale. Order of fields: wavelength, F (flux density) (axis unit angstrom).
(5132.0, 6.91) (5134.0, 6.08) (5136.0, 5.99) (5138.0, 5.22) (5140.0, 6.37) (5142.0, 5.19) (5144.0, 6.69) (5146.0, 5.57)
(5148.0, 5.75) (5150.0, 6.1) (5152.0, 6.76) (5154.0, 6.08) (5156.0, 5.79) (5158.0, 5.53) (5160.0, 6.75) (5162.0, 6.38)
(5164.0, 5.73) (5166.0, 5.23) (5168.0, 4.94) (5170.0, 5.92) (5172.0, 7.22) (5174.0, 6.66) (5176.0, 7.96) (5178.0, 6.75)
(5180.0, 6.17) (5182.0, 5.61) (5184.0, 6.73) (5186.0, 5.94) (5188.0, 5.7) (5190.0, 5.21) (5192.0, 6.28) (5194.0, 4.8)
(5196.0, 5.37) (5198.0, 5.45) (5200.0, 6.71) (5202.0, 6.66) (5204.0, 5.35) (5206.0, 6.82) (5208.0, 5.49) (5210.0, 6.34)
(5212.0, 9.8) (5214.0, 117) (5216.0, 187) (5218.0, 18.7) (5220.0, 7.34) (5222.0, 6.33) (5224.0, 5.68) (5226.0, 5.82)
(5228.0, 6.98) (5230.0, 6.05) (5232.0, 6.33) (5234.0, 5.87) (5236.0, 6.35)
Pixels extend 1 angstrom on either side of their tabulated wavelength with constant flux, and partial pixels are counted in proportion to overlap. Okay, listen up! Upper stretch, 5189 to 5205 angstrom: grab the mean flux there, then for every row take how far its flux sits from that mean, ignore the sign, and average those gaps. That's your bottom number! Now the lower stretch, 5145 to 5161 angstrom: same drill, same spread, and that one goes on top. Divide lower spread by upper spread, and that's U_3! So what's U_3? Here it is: 0.6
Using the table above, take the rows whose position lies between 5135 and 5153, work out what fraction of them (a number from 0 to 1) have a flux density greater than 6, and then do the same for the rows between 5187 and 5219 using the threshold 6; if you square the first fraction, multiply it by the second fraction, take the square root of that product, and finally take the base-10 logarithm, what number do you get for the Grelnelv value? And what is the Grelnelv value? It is -0.48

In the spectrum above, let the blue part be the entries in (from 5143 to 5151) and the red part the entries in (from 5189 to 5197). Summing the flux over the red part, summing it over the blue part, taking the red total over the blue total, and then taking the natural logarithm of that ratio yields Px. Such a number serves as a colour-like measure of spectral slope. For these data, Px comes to -0.11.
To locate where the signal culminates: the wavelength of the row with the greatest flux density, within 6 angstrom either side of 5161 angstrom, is 5160.0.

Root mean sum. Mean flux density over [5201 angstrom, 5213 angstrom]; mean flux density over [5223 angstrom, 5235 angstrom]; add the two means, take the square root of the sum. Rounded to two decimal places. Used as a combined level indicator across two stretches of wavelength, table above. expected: 3.59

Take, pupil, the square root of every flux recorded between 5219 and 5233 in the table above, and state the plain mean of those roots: 2.52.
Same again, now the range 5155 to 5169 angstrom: 2.40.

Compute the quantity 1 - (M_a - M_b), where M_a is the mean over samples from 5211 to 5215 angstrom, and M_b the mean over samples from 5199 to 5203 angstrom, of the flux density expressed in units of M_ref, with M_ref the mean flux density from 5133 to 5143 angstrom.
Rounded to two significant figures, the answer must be -8.8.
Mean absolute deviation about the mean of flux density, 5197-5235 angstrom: 27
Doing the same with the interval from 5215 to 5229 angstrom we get 44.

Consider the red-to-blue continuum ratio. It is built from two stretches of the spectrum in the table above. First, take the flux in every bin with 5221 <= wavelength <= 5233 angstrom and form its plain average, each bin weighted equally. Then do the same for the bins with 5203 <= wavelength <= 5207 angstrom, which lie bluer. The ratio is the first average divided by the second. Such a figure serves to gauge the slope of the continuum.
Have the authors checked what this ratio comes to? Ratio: 1.019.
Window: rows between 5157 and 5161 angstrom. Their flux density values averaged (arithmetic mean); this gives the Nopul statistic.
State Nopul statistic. 6.14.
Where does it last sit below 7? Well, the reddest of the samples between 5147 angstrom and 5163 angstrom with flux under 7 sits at 5162.0 angstrom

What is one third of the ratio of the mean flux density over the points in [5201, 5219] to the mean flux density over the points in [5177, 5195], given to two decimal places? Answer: 2.28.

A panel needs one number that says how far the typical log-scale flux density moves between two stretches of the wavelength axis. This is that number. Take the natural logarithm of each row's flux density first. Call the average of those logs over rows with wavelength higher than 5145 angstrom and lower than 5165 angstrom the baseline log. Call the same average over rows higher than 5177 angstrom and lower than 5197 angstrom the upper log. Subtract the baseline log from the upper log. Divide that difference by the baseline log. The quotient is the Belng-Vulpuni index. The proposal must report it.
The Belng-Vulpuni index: 0.0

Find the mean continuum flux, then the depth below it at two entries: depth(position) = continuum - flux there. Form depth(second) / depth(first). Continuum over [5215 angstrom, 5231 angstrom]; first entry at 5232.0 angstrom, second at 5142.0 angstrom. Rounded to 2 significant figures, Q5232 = 1.0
